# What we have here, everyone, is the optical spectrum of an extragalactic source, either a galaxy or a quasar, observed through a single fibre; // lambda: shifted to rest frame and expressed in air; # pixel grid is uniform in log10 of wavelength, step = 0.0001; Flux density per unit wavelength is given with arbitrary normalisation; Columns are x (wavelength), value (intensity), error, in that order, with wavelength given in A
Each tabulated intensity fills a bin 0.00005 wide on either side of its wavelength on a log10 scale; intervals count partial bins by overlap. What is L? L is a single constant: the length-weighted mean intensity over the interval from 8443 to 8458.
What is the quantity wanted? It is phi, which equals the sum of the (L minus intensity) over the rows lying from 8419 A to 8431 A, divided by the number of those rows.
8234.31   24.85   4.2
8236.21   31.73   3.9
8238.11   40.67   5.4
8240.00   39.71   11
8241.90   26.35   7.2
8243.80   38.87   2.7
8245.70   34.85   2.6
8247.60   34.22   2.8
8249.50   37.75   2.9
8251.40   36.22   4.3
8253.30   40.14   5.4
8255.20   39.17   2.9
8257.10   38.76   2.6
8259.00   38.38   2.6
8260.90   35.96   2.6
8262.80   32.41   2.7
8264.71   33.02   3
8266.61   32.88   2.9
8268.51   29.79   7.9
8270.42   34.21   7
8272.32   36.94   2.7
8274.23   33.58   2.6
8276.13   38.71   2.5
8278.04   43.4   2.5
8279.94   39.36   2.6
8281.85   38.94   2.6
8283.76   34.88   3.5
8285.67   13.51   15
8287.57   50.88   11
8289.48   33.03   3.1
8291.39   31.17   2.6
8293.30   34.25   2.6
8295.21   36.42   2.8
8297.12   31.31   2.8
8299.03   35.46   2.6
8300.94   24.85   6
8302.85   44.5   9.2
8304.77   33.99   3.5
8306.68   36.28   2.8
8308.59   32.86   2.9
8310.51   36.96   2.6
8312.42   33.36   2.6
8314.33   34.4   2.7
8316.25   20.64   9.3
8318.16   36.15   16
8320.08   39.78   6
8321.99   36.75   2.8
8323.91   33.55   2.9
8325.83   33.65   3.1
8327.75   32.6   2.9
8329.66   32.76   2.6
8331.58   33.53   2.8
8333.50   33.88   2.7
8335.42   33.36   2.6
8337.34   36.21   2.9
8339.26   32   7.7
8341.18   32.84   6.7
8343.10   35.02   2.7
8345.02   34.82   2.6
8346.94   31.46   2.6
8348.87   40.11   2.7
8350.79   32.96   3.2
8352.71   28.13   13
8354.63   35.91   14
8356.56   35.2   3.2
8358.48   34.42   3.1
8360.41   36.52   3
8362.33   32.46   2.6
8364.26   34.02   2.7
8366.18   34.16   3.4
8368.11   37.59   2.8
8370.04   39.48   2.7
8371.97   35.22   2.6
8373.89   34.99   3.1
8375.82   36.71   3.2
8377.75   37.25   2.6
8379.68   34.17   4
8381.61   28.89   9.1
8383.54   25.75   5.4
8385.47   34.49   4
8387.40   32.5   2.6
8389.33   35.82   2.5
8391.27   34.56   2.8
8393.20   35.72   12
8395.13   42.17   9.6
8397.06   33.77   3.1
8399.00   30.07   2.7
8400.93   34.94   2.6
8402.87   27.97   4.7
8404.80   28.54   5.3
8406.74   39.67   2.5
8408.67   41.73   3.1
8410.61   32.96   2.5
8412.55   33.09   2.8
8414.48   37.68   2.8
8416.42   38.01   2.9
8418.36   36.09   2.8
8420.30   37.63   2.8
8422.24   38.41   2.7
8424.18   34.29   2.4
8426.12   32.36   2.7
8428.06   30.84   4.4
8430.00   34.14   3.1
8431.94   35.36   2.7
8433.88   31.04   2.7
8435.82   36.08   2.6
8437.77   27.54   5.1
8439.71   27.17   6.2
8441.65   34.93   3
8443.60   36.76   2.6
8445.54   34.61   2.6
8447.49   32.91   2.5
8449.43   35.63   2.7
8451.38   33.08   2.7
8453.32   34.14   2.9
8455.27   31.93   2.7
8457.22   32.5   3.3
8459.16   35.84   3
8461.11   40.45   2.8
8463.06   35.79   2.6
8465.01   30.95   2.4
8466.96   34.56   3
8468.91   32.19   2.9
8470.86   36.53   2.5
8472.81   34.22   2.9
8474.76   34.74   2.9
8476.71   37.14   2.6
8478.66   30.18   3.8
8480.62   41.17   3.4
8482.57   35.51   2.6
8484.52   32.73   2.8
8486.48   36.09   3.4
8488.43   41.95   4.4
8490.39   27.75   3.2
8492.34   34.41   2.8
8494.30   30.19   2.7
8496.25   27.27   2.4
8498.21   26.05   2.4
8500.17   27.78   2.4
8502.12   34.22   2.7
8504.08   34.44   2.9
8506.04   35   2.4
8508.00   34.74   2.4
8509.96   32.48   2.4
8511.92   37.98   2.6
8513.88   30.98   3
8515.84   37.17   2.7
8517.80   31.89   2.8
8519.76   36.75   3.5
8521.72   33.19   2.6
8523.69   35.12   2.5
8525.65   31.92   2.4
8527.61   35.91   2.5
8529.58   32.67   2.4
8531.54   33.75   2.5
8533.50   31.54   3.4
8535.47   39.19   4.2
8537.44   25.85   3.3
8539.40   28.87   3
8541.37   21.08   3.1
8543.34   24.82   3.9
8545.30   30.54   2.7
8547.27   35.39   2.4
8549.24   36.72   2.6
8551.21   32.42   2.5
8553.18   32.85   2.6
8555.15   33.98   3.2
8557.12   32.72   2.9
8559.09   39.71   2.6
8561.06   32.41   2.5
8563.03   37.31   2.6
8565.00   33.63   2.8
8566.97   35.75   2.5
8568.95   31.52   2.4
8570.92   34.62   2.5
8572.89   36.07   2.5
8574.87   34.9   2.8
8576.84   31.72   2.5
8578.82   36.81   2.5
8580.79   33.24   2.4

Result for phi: -0.7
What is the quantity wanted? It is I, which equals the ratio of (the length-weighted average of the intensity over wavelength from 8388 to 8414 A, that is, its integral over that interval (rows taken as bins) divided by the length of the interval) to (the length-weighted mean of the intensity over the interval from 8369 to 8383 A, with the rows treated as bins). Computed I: 0.99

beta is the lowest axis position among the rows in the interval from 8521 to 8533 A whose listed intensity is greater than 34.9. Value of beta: 8523.69 A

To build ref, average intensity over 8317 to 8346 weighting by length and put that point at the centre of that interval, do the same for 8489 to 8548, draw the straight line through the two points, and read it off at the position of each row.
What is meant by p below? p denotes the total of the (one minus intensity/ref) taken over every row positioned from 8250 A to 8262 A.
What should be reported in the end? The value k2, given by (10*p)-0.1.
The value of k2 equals -5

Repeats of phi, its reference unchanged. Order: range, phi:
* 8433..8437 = 0.3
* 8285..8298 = 1.0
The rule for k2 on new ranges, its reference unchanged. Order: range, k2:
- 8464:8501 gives -5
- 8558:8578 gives -11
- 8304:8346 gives 4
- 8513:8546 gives 0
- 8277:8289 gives -3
